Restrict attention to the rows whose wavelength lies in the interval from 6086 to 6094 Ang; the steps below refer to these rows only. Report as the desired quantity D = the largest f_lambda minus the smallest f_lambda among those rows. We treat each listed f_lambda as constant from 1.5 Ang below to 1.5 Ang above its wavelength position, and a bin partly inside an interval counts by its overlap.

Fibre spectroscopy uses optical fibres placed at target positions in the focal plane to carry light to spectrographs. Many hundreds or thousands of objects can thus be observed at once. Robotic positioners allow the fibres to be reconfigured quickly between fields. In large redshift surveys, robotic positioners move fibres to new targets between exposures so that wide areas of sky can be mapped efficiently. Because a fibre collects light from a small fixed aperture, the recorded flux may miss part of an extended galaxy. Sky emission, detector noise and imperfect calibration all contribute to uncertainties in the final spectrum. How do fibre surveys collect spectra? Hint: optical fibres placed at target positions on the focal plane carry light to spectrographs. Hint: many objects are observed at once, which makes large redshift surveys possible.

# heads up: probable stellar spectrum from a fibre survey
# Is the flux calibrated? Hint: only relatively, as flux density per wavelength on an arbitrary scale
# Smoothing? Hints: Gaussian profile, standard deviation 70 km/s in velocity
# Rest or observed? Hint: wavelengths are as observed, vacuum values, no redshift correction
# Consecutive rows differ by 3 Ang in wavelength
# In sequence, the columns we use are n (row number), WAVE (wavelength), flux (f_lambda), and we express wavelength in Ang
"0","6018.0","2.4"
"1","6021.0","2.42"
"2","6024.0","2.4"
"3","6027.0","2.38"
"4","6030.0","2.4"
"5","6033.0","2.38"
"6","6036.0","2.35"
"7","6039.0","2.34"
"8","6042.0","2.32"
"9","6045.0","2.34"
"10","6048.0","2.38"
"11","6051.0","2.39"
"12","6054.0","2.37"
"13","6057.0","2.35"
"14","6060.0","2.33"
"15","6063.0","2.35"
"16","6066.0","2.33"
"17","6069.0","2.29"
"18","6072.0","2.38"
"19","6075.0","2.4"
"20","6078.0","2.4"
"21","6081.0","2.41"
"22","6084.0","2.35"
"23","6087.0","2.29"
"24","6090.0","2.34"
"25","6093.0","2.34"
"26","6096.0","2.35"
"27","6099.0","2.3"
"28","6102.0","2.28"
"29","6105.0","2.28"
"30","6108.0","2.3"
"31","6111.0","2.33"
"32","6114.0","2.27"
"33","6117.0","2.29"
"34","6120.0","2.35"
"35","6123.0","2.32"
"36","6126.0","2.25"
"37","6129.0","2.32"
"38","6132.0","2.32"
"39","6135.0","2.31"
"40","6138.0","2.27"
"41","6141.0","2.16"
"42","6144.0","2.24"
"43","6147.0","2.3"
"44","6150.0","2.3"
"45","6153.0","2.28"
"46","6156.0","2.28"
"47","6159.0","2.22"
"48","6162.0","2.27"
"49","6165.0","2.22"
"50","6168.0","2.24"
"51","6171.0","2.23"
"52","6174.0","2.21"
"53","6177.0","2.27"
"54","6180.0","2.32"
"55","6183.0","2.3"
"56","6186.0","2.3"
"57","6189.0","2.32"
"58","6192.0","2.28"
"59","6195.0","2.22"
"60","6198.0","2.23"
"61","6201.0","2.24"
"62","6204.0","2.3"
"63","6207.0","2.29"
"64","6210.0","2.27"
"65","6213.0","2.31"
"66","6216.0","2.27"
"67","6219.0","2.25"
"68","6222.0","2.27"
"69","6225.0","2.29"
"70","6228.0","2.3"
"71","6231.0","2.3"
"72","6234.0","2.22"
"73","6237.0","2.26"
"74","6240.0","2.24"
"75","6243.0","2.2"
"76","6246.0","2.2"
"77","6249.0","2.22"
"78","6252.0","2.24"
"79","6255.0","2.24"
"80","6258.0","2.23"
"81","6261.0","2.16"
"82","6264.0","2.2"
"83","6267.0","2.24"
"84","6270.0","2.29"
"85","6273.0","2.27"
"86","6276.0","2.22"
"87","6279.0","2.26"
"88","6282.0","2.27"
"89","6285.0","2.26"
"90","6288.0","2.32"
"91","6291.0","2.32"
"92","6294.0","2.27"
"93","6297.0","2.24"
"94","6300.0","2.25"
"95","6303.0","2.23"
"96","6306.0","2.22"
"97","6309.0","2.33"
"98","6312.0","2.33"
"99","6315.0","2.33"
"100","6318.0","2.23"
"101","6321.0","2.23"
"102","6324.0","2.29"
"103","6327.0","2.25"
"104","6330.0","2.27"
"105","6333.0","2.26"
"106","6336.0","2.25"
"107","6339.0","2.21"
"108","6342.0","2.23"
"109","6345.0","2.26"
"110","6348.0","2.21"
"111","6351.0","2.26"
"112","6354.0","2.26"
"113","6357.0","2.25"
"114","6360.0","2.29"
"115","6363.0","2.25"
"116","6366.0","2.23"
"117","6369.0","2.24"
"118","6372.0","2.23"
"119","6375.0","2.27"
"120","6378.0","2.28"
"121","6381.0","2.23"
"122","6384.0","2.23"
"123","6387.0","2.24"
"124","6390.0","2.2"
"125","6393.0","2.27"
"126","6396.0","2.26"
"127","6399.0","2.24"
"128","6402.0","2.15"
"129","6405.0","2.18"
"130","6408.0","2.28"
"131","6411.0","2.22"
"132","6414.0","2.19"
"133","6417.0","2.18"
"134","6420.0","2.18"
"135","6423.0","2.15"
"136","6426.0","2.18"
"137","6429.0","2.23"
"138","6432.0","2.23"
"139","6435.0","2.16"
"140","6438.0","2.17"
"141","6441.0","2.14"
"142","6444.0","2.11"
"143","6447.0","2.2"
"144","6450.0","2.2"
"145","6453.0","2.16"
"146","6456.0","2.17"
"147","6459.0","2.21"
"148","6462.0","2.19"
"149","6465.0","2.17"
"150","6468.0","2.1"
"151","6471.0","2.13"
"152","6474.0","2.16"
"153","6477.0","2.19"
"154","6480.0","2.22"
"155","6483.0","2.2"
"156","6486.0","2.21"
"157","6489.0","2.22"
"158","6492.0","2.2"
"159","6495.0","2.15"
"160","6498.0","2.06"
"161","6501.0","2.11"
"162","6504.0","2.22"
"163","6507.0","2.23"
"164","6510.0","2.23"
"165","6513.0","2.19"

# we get 0.05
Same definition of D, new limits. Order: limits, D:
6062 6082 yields 0.12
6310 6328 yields 0.10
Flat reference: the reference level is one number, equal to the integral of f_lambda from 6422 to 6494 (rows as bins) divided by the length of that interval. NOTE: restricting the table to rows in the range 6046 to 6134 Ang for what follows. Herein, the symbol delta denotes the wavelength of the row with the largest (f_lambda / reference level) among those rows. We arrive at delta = 6081.0 Ang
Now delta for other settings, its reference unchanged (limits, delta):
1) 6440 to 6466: 6459.0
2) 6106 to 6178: 6120.0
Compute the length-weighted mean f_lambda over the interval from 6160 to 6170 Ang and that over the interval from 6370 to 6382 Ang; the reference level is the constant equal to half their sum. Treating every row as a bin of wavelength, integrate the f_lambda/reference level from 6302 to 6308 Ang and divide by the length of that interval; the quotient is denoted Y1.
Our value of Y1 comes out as 0.99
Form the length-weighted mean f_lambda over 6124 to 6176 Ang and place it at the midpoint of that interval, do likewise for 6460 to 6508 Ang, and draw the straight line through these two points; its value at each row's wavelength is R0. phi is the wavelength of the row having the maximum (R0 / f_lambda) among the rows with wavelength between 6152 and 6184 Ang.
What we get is 6174.0 Ang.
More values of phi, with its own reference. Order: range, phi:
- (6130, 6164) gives 6141.0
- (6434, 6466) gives 6444.0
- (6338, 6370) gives 6339.0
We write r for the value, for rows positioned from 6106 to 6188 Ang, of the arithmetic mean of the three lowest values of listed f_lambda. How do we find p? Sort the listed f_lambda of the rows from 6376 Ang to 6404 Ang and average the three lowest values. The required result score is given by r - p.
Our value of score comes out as 0.00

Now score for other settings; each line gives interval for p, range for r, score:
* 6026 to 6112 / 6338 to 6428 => -0.12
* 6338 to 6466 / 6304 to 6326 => 0.09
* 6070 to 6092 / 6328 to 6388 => -0.11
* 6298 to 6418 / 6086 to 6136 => 0.10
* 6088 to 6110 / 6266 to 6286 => -0.05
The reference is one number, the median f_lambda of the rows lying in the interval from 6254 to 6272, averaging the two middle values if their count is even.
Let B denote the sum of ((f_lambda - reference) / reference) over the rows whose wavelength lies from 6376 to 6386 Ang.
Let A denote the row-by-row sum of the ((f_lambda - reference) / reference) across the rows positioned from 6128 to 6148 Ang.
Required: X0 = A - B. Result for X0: 0.11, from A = 0.12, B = 0.016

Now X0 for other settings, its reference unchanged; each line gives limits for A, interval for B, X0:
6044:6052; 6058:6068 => 0.04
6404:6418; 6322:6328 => -0.09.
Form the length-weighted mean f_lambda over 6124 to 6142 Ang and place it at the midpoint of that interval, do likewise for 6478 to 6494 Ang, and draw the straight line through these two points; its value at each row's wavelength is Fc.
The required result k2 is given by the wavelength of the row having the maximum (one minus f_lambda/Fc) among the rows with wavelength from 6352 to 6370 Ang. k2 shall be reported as 6366.0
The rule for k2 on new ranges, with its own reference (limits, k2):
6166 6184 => 6174.0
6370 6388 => 6372.0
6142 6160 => 6159.0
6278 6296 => 6279.0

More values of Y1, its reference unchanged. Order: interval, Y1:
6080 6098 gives 1.04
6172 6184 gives 1.01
